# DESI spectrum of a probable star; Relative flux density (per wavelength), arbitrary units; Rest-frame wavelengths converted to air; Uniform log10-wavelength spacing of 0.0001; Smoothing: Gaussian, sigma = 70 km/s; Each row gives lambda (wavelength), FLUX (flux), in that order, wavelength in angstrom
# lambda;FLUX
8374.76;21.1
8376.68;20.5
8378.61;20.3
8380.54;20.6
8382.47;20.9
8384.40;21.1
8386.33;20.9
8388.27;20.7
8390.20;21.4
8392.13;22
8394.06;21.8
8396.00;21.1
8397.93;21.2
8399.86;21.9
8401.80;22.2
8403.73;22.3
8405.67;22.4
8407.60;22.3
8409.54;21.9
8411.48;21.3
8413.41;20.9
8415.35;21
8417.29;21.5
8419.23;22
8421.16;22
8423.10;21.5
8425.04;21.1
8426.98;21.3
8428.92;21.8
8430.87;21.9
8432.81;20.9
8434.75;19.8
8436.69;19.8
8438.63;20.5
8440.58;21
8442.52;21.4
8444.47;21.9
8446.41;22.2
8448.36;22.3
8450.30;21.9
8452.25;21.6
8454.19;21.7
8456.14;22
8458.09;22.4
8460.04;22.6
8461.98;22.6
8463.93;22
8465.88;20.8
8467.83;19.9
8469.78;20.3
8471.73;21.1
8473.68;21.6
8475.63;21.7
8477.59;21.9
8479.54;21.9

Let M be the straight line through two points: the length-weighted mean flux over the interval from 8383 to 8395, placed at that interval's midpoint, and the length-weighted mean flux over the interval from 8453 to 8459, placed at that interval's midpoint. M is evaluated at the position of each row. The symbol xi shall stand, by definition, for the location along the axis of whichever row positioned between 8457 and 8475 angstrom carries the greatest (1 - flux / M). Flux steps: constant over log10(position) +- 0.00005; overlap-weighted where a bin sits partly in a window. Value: 8467.83 angstrom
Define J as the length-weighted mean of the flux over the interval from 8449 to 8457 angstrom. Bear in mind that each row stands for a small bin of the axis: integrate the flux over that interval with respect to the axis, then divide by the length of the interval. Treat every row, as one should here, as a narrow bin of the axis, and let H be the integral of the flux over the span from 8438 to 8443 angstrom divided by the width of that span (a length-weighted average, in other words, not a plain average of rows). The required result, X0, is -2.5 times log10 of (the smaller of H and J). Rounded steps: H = 20.9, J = 21.8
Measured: -3.30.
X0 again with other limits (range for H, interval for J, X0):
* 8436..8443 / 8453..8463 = -3.29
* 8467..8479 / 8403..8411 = -3.31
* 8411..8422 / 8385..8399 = -3.32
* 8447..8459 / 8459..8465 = -3.36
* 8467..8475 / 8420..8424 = -3.29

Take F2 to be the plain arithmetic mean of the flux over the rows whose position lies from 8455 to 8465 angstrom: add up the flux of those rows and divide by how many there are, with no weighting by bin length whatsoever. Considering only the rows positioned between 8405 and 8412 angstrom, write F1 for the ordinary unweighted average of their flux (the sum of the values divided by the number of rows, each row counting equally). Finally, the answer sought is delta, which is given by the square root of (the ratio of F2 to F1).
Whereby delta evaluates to 1.008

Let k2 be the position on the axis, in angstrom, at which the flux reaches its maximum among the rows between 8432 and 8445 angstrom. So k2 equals 8444.47 angstrom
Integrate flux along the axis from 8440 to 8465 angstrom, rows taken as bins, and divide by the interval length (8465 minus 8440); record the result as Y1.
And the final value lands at 22.0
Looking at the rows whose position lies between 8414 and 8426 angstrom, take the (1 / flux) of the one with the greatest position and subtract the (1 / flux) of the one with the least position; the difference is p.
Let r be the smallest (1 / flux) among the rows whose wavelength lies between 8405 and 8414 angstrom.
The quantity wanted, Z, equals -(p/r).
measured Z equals 0.005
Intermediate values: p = -0.0002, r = 0.0446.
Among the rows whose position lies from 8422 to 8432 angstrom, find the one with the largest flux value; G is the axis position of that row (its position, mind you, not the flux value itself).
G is 8430.87 angstrom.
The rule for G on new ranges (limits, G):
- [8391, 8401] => 8392.13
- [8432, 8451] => 8448.36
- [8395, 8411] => 8405.67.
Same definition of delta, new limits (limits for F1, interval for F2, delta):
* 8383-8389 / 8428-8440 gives 0.997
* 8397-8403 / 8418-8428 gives 0.996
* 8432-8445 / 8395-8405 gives 1.023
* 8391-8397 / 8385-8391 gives 0.985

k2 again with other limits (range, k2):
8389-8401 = 8392.13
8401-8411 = 8405.67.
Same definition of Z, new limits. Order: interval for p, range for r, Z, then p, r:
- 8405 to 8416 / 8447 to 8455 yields -0.066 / 0.0030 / 0.0448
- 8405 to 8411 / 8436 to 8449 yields -0.023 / 0.0010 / 0.0448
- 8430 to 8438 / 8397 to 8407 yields -0.108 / 0.0048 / 0.0446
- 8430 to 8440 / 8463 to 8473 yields -0.069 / 0.0031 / 0.0455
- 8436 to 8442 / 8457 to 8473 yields 0.065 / -0.0029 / 0.0442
